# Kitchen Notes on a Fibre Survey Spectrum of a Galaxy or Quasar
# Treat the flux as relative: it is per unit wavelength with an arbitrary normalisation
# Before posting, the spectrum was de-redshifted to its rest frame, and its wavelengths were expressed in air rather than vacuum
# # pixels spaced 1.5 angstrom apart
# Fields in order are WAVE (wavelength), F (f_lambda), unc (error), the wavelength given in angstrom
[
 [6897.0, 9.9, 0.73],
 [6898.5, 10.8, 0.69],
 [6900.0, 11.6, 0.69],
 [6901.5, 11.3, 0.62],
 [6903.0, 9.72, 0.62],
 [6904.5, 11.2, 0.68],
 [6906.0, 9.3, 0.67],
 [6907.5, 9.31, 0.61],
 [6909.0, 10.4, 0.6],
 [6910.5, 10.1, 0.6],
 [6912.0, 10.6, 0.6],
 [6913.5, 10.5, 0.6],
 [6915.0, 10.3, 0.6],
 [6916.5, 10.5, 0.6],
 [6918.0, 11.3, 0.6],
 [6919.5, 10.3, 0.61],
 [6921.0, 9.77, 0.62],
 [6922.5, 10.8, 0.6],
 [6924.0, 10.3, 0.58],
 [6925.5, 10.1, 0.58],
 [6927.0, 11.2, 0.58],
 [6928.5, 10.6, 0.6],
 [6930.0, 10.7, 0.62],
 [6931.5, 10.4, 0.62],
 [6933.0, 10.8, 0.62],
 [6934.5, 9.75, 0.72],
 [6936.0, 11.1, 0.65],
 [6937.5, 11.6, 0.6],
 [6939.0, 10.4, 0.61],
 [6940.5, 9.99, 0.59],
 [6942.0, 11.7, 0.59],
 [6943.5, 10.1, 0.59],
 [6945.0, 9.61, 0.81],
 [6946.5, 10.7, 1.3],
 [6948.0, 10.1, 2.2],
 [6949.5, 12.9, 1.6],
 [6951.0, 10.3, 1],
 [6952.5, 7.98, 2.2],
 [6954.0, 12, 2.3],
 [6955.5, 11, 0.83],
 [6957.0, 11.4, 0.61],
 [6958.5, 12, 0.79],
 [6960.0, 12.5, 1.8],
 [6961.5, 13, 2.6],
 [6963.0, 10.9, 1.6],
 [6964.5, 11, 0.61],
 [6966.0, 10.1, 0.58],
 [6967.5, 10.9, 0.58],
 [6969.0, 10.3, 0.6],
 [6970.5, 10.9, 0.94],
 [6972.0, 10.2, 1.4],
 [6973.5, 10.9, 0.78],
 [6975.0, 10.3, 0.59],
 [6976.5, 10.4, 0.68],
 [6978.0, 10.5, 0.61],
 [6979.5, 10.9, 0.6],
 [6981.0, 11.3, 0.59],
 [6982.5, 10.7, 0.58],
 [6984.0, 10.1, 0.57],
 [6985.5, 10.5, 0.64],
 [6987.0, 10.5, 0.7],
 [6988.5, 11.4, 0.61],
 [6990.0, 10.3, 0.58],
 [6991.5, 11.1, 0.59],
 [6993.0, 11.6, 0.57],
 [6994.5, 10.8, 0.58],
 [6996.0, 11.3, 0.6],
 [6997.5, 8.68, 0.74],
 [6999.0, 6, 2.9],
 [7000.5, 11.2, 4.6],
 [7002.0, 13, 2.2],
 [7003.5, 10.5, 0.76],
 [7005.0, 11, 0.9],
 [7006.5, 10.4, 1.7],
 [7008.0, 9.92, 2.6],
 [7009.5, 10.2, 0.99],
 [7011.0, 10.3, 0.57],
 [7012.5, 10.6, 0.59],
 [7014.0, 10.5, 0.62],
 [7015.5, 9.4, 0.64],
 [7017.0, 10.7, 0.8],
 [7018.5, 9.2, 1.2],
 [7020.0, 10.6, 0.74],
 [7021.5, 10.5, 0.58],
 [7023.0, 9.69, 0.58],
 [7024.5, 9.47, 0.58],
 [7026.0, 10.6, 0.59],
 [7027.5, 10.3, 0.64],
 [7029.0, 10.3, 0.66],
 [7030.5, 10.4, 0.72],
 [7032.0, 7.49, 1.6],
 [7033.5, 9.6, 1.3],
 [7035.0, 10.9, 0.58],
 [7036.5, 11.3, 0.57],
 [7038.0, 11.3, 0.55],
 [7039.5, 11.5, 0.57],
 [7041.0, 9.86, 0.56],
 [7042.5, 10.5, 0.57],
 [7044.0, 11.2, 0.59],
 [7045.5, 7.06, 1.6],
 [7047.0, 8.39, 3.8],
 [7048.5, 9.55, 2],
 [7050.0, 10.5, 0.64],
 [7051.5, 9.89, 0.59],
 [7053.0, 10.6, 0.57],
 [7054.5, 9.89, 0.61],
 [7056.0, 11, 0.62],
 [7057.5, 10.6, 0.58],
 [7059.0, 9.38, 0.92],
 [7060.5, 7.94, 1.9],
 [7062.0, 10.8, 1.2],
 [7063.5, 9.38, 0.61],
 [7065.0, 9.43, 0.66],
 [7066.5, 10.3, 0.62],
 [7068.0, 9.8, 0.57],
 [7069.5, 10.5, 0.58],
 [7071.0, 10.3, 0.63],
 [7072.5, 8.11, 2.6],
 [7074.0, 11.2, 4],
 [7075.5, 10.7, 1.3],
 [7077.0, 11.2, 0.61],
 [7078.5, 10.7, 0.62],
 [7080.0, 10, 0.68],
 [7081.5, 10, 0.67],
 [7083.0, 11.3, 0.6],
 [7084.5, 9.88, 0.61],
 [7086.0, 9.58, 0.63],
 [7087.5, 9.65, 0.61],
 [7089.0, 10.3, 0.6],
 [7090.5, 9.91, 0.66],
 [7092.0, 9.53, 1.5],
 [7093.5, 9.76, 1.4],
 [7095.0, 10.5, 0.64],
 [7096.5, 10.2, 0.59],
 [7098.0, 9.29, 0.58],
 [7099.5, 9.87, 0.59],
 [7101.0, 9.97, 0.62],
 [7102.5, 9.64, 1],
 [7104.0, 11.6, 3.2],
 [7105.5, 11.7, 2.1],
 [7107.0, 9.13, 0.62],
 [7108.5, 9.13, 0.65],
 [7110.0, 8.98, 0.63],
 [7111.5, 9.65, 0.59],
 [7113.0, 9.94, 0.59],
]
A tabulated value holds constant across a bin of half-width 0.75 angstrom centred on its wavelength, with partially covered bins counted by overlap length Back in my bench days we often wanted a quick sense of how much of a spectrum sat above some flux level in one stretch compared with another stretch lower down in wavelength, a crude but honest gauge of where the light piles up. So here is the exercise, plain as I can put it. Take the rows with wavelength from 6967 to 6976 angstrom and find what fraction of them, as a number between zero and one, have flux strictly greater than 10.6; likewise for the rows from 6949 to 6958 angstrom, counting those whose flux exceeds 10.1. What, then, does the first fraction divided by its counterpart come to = 0.60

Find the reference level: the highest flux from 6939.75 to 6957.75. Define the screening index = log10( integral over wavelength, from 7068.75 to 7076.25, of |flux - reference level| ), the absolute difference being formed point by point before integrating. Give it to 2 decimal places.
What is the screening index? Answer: 1.31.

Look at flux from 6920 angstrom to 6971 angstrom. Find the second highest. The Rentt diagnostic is 12.9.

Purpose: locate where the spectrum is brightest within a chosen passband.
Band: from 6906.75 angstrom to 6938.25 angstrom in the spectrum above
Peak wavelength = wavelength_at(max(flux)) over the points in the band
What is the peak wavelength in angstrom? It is 6937.5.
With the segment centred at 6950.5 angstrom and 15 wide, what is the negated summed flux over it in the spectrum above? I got -106.1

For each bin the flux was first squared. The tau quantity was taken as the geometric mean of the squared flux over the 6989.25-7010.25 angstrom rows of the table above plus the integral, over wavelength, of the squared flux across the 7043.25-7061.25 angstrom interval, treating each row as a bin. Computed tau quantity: 1815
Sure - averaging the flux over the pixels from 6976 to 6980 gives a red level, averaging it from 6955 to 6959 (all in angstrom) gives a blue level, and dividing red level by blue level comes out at 0.92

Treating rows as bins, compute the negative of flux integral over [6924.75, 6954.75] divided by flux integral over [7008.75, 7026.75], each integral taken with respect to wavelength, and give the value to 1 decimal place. -1.7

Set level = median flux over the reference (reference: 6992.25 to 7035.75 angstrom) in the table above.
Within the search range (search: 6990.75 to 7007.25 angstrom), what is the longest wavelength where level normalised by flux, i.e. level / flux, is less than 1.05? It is 7006.5 angstrom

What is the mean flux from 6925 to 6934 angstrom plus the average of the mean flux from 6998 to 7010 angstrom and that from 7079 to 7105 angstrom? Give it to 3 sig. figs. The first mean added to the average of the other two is 20.8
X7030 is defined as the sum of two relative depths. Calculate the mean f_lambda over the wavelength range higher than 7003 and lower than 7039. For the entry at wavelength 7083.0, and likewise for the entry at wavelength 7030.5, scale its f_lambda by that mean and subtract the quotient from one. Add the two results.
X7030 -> -0.12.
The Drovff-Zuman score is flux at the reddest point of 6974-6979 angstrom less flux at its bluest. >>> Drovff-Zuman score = 0.2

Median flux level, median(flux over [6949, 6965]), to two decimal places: 11.40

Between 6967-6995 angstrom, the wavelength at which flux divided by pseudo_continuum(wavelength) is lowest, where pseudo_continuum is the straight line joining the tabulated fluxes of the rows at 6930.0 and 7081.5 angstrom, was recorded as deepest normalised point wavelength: 6984.0 angstrom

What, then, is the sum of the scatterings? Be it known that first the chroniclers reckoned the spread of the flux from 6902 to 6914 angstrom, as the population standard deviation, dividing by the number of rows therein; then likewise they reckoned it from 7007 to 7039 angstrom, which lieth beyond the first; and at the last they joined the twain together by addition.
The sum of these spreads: 1.44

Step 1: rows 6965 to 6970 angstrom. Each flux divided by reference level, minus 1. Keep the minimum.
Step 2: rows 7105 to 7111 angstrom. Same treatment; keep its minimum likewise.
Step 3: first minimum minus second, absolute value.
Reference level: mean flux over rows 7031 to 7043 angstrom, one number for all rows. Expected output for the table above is 0.11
